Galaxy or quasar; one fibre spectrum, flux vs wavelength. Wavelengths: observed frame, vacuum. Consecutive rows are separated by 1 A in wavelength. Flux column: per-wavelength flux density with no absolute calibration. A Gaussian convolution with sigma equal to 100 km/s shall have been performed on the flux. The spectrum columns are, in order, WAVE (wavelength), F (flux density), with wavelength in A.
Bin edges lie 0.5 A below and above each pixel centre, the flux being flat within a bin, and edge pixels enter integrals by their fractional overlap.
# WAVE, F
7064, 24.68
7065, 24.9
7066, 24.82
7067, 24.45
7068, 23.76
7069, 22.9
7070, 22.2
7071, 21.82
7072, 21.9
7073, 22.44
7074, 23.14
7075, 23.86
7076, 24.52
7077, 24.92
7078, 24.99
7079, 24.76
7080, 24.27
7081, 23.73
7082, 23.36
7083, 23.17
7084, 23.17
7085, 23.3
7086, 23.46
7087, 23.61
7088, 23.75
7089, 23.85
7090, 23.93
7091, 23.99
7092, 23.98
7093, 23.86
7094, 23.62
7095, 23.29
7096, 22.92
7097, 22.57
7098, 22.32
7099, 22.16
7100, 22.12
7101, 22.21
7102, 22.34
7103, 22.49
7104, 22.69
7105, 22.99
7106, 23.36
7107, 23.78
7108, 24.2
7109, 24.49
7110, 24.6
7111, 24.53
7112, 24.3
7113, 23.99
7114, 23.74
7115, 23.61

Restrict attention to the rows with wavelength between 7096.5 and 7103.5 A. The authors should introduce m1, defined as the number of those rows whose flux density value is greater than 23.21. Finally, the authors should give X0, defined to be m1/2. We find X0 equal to 0.0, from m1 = 0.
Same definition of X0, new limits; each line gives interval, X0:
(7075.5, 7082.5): 3.5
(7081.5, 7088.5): 2.5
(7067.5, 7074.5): 0.5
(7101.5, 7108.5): 1.5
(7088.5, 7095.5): 3.5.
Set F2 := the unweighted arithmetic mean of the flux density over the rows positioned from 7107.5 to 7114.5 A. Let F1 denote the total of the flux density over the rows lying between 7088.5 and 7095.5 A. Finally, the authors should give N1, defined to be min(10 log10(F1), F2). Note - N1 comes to 22.2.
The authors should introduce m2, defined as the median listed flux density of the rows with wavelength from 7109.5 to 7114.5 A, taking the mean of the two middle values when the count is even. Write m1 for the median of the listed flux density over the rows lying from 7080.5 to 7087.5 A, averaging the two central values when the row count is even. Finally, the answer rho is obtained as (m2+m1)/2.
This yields 23.8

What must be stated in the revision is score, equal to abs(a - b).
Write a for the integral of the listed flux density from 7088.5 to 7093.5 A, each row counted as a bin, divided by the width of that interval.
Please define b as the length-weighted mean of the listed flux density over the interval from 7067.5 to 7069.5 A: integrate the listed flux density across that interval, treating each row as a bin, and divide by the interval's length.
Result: 0.59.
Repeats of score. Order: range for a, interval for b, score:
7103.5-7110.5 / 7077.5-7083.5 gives 0.32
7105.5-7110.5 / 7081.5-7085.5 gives 0.84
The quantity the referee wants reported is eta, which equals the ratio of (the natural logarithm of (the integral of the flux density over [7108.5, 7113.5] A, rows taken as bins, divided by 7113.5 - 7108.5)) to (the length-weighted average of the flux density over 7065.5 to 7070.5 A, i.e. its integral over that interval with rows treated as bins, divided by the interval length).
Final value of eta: 0.135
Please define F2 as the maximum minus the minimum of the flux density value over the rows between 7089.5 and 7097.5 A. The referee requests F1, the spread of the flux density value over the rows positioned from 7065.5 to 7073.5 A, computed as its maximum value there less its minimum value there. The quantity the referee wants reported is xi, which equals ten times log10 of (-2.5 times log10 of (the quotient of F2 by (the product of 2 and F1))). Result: 1.9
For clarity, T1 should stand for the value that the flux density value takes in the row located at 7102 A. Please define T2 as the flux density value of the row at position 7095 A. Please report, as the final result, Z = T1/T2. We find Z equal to 0.96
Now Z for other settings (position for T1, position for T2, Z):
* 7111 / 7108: 1.01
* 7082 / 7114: 0.98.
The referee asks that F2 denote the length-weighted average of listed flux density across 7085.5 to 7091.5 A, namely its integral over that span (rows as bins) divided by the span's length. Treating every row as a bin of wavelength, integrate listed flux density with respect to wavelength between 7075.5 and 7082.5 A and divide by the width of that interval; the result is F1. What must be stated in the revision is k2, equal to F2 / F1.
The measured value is 0.98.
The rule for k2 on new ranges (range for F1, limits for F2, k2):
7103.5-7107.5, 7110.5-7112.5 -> 1.05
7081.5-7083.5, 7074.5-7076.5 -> 1.04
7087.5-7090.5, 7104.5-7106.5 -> 0.97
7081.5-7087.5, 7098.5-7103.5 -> 0.95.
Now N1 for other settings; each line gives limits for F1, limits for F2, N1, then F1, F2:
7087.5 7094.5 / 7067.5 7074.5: 22.2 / 167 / 22.6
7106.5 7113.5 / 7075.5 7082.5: 22.3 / 170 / 24.4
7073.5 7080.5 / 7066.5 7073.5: 22.3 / 170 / 22.8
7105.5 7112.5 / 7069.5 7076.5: 22.3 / 169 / 22.8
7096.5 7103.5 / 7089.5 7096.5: 21.9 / 156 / 23.7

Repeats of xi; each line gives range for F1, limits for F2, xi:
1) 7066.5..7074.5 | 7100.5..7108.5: 0.2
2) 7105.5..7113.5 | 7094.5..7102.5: -0.9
